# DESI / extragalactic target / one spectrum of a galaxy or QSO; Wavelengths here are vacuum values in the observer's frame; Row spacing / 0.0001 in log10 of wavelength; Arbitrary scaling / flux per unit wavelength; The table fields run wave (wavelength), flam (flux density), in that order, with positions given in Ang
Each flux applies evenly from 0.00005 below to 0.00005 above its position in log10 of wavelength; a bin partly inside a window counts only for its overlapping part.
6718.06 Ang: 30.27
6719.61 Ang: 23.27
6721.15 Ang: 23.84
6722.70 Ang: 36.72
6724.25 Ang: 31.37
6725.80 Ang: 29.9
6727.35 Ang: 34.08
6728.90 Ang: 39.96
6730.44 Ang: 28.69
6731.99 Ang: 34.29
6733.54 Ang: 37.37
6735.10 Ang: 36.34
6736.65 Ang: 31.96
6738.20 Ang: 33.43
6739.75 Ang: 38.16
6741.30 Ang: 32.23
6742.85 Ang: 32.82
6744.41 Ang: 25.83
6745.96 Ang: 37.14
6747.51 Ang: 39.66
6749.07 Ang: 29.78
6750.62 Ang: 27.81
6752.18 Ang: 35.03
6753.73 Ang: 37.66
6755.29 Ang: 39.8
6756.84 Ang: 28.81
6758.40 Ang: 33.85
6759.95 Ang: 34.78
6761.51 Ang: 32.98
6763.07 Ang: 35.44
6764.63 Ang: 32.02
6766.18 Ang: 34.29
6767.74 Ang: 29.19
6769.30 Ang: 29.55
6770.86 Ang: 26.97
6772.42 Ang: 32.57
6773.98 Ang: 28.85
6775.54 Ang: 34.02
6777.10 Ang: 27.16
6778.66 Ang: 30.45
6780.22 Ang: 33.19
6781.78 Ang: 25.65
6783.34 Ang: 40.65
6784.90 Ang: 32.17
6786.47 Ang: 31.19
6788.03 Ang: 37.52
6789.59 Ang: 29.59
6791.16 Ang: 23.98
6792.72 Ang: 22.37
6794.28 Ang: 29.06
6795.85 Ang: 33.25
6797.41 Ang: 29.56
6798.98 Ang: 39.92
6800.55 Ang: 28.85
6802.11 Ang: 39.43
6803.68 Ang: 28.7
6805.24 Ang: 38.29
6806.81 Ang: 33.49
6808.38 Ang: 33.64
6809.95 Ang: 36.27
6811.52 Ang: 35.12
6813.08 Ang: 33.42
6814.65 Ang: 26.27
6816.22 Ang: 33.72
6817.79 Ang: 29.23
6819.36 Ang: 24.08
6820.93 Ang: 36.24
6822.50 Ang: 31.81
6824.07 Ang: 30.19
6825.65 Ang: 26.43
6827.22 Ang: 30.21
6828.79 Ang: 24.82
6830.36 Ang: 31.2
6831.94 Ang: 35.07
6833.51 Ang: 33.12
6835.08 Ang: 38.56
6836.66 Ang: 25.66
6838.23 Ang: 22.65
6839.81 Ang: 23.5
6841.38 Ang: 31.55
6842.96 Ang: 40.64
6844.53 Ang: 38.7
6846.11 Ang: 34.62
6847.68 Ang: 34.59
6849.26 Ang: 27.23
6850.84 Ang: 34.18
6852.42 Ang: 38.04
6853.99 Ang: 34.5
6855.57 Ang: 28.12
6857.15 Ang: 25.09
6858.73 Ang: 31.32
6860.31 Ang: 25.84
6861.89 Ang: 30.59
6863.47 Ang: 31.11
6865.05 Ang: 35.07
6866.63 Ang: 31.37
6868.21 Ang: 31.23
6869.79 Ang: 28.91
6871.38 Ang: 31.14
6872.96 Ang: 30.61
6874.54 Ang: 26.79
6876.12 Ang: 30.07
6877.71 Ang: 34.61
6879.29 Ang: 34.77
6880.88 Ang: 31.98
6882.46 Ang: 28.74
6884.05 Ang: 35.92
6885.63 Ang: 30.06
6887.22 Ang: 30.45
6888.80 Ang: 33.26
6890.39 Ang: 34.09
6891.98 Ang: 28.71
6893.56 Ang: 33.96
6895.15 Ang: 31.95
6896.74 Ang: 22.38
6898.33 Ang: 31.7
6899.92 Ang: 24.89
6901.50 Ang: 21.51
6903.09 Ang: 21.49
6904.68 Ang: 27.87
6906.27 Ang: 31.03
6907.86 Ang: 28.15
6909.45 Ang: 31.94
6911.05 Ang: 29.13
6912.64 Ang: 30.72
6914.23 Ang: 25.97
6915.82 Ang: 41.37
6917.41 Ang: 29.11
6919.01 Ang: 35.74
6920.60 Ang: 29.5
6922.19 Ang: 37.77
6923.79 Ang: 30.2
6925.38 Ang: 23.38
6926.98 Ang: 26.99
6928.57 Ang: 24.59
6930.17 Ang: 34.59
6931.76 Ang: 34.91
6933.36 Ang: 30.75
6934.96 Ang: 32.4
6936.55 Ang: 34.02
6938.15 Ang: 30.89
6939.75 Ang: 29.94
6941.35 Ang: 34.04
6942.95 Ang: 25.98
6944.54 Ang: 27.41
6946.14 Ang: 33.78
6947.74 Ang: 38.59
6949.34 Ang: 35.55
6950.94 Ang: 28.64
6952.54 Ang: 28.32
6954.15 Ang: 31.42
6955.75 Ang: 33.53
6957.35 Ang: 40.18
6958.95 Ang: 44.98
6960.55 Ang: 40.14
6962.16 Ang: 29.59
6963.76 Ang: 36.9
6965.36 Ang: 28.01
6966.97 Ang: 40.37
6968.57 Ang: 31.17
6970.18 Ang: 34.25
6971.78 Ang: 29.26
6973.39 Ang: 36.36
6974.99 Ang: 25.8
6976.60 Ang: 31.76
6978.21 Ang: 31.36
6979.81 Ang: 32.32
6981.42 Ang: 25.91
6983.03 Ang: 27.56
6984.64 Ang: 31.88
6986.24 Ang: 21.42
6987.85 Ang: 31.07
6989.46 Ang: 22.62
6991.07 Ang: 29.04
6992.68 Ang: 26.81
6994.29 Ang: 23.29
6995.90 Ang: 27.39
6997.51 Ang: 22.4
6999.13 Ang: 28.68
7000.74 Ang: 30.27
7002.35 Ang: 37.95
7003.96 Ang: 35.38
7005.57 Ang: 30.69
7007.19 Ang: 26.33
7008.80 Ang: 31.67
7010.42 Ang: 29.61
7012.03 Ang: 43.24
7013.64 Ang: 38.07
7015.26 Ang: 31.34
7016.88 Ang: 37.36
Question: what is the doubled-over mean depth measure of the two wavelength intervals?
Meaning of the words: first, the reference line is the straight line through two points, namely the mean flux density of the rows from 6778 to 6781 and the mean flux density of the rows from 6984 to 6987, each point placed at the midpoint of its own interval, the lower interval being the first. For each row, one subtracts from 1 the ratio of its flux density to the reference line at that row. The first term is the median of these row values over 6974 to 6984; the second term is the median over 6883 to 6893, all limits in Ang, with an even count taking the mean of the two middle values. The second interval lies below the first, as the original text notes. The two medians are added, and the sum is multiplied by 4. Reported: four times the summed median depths -0.8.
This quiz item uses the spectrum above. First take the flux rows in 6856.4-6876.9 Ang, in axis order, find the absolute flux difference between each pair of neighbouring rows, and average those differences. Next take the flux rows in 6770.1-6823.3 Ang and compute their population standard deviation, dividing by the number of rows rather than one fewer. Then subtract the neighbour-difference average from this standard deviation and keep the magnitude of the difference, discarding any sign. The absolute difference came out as 1.5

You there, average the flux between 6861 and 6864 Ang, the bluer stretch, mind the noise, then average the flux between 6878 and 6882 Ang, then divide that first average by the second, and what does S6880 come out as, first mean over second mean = 0.92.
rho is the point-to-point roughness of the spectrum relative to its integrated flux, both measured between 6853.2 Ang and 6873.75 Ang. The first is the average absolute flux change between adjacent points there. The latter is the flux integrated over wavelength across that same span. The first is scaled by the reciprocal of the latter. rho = 0.005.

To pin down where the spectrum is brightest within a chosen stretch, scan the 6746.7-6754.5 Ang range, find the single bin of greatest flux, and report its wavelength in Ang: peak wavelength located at 6747.51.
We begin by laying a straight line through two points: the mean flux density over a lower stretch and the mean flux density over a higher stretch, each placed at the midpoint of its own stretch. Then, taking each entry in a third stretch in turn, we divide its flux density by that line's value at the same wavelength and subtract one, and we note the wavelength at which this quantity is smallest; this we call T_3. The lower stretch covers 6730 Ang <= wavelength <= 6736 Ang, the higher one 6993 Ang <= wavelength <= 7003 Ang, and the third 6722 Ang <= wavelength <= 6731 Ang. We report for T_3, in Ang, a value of 6730.44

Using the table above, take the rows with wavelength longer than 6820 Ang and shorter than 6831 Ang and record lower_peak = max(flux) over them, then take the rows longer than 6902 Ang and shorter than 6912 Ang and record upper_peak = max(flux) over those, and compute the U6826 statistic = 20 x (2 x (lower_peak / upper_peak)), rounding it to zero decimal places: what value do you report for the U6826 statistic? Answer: 45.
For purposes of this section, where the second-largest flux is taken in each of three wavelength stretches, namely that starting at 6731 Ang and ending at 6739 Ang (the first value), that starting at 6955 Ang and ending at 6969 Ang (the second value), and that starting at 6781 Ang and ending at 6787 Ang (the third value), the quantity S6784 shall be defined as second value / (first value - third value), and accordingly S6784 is 10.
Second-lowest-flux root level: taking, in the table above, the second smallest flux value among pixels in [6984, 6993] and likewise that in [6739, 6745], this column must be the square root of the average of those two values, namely 5.24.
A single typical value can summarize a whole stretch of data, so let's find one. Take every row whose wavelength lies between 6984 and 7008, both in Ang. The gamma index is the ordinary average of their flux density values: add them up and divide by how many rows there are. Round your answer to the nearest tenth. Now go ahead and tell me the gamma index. 28.3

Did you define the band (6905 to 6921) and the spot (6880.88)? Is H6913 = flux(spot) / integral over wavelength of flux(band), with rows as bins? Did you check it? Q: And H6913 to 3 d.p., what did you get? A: 0.064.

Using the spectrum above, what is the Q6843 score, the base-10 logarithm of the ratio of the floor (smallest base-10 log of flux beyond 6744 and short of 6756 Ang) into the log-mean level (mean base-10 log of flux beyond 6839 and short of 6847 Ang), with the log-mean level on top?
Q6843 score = 0.032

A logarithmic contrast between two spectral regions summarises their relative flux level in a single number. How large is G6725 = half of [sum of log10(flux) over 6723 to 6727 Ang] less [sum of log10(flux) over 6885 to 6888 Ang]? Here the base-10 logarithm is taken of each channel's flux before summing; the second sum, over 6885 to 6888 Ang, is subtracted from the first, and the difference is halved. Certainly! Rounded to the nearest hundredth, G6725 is 0.01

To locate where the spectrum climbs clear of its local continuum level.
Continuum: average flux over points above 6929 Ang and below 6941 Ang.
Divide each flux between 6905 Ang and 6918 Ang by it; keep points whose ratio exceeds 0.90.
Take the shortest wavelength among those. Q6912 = 6906.27 Ang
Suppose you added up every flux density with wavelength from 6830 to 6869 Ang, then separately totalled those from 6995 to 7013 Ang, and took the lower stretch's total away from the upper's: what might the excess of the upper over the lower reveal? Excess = -450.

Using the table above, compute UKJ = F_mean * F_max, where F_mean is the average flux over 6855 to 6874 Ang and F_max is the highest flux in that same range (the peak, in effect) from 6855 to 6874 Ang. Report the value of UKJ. 1053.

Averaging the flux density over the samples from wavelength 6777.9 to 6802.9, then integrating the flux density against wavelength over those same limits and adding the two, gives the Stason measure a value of 824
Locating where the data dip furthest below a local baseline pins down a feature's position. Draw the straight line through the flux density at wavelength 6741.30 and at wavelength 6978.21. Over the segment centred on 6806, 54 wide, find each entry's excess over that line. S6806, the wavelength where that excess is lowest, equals 6792.72 Ang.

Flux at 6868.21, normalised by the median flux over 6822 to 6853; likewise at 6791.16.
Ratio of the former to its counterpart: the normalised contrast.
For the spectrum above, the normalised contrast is 1.3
